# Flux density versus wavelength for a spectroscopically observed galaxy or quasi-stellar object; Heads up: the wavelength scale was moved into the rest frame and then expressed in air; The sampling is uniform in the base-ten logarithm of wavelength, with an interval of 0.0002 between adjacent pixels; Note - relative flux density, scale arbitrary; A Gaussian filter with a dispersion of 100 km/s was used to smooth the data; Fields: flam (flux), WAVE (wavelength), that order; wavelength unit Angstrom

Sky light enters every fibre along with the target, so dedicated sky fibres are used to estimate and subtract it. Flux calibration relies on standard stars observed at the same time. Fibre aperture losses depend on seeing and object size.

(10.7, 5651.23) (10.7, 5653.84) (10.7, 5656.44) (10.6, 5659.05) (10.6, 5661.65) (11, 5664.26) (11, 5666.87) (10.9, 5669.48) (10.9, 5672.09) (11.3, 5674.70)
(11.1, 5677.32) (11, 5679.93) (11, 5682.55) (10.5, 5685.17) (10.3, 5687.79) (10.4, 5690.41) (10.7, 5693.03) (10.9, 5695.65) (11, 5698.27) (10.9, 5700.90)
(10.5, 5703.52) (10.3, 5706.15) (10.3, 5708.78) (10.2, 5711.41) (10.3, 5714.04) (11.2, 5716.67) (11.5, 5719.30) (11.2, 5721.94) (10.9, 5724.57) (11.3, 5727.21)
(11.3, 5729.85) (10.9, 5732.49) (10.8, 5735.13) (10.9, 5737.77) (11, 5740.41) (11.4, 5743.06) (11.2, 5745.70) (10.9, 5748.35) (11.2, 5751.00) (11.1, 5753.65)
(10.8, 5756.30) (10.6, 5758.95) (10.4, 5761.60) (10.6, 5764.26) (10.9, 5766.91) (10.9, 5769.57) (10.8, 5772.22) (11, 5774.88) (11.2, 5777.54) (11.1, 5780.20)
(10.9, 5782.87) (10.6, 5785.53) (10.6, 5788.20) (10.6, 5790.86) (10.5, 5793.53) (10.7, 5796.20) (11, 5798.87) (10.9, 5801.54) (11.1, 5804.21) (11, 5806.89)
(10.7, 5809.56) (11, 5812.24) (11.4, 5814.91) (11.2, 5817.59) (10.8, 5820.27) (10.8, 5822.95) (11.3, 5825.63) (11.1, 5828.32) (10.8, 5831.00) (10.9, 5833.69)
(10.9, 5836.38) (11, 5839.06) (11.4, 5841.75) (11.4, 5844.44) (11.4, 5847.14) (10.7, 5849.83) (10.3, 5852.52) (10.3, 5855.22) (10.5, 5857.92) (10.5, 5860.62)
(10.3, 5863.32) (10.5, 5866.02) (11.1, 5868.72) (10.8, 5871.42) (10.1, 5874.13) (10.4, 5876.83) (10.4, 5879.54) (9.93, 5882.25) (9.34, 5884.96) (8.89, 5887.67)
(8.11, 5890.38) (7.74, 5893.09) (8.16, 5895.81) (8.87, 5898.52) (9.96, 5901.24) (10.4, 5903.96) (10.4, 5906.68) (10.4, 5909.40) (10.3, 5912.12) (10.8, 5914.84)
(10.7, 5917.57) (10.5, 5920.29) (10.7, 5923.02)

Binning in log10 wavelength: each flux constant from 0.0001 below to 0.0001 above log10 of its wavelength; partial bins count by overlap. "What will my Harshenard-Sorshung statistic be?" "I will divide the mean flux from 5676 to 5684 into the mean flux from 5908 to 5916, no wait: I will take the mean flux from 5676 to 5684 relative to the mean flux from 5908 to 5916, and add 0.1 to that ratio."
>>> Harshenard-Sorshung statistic 1.15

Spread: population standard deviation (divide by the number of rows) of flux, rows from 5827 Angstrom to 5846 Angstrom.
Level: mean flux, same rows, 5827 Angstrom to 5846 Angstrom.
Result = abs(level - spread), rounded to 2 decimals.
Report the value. 10.85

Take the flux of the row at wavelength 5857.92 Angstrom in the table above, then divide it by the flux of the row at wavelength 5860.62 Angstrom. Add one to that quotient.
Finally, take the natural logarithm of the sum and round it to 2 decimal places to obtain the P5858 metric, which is 0.69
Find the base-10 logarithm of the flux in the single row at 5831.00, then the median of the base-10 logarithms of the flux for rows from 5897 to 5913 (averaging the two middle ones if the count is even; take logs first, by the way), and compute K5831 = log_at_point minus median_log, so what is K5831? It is 0.018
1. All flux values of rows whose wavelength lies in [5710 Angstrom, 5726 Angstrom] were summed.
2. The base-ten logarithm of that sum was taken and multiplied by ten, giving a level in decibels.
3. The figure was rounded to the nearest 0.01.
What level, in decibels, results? 18.15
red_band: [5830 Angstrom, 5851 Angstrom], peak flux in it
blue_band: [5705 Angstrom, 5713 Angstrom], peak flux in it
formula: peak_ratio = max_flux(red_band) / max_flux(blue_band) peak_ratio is 1.11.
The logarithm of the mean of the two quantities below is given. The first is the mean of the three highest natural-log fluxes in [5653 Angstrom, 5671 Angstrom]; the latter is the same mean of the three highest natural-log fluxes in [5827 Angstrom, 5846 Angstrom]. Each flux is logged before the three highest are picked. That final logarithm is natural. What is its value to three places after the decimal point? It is 0.880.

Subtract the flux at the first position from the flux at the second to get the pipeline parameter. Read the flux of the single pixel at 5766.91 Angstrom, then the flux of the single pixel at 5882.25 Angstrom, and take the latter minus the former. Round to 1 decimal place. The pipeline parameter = -1.0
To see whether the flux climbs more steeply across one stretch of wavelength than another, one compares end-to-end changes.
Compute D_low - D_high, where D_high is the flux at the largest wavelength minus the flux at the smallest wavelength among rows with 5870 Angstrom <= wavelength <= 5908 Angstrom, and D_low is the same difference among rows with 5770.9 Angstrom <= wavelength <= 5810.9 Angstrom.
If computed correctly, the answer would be 0.30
